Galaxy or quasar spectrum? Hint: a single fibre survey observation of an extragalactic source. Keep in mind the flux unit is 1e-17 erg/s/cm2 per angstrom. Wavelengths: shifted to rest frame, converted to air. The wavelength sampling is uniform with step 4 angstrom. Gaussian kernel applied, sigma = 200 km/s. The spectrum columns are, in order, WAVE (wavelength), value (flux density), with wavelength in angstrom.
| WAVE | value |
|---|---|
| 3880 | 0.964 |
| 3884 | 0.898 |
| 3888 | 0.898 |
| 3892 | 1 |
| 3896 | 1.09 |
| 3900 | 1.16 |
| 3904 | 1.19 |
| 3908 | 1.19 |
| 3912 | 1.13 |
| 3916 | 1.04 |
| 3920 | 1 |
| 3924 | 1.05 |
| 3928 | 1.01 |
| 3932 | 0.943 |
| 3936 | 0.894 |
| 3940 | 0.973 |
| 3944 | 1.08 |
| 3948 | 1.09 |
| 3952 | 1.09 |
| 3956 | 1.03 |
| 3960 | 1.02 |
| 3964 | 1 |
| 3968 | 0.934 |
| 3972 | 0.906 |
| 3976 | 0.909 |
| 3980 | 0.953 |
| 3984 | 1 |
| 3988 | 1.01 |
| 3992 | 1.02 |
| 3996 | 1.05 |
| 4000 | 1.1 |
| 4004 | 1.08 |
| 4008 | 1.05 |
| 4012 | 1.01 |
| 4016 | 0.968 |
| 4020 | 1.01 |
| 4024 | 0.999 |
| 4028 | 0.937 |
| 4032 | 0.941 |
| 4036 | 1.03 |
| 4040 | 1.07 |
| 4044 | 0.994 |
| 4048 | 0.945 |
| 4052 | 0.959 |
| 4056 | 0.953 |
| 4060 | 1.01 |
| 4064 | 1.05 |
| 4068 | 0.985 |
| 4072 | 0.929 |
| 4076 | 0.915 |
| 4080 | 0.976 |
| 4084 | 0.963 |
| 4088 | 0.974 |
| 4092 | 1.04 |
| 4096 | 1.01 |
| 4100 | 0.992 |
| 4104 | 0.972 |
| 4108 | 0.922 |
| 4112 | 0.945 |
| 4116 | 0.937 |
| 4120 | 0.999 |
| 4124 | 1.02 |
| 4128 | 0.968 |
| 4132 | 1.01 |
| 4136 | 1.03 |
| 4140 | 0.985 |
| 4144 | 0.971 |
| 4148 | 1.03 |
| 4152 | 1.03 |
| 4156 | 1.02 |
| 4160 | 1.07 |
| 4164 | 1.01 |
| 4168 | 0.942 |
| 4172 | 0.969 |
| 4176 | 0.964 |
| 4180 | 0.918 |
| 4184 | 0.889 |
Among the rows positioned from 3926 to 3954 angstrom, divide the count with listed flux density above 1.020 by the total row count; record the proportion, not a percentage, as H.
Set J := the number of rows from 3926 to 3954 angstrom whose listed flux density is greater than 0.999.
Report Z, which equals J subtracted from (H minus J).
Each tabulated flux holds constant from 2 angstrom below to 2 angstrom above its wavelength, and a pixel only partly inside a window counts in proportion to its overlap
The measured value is -8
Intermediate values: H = 0.43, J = 4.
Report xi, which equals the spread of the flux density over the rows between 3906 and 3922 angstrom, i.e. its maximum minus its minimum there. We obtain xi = 0.19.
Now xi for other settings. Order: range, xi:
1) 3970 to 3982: 0.05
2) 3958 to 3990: 0.11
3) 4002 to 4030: 0.14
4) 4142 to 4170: 0.13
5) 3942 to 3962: 0.07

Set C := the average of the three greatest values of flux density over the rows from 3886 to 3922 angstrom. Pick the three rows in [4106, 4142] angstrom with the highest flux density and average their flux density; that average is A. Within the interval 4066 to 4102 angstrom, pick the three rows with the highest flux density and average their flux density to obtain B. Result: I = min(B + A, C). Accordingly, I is 1.18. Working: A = 1.02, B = 1.01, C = 1.18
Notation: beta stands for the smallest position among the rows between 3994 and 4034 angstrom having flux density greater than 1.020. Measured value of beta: 3996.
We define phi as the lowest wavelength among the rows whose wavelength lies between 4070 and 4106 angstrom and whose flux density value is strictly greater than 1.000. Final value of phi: 4092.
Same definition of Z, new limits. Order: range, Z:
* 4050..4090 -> -4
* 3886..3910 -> -9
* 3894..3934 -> -17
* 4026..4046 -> -4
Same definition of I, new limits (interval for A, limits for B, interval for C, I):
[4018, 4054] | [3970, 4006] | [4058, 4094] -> 1.03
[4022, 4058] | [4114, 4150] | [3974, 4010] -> 1.08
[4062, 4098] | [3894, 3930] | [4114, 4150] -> 1.03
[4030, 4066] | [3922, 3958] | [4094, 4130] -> 1.01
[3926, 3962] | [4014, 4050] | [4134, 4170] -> 1.04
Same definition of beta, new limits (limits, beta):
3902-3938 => 3904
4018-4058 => 4036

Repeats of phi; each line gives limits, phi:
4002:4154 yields 4004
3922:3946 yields 3924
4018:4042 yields 4020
